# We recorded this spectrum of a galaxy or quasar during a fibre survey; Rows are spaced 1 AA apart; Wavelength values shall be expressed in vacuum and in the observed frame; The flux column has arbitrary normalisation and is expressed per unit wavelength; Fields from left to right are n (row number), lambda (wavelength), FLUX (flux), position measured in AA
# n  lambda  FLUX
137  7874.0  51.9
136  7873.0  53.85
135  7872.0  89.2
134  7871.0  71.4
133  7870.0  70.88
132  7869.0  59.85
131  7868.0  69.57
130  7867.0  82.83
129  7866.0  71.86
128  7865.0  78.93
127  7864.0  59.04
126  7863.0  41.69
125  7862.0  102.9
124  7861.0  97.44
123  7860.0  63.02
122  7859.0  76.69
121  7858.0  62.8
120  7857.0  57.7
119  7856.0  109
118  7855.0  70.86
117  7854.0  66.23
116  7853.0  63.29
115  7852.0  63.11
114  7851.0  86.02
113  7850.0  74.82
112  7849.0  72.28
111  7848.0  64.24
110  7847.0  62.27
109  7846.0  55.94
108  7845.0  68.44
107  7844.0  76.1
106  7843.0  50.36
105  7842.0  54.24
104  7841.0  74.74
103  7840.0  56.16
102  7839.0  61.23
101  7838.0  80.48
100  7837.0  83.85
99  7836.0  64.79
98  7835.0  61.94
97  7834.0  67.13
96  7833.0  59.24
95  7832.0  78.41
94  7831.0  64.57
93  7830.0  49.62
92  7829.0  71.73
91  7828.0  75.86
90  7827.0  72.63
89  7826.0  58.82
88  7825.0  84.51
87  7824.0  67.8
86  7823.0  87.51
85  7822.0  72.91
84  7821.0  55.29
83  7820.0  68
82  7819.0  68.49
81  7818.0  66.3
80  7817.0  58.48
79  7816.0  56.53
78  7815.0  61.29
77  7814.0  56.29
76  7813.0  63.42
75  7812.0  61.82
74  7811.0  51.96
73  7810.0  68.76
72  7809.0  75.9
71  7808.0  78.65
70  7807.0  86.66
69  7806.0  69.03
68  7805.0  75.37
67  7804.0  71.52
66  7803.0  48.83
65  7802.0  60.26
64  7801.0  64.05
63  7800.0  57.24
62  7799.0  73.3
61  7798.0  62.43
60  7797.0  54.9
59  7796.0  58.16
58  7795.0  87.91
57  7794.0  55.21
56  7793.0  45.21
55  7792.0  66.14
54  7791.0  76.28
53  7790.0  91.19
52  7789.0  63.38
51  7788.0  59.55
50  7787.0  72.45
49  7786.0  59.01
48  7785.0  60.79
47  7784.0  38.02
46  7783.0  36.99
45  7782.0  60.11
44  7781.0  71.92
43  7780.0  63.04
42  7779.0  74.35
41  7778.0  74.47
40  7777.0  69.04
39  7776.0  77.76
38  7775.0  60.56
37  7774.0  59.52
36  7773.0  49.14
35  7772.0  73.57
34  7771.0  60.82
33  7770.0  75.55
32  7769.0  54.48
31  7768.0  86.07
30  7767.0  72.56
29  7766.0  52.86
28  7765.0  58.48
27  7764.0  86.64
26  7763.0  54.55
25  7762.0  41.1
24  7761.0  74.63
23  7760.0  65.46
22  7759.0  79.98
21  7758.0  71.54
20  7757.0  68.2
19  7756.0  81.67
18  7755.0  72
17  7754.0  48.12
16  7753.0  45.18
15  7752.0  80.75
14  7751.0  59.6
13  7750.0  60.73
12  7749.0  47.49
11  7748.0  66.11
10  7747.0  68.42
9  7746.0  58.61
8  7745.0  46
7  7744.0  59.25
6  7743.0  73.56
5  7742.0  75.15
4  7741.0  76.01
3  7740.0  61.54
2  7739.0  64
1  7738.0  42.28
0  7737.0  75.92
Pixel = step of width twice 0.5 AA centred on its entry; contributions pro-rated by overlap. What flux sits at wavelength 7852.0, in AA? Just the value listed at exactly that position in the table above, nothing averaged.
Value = 63.11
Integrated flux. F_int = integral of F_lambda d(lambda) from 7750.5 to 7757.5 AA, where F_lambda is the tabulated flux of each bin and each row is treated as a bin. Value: 456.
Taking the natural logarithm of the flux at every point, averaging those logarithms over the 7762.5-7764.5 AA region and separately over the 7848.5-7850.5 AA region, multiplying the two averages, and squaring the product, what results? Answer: 331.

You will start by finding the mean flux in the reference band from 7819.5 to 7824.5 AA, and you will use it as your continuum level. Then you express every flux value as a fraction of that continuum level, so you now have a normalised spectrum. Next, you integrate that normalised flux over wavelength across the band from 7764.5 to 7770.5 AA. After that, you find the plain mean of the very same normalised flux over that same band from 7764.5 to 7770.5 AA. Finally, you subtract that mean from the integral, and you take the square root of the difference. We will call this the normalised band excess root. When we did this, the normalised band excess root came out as 2.18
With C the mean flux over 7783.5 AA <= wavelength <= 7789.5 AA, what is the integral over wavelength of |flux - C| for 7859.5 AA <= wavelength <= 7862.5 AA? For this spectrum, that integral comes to 87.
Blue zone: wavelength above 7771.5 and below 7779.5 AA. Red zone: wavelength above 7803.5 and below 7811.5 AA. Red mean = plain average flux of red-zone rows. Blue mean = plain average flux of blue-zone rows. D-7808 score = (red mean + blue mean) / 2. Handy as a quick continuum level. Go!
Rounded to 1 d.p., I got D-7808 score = 69.8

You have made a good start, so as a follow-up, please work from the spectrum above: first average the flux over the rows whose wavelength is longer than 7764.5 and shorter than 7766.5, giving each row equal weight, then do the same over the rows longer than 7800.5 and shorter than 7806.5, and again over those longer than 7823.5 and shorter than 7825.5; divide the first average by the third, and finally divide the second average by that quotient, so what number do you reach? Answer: 89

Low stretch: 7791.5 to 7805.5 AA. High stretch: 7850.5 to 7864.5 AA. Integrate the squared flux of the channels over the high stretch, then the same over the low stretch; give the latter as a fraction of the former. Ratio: 0.72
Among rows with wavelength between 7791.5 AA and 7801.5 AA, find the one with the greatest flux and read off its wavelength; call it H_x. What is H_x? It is 7795.0 AA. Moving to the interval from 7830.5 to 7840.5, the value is 7837.0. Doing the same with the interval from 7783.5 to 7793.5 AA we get 7790.0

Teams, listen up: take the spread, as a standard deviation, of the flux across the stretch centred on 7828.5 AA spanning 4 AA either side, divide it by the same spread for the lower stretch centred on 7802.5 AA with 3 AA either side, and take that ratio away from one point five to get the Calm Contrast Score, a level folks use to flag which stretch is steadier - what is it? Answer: 0.3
